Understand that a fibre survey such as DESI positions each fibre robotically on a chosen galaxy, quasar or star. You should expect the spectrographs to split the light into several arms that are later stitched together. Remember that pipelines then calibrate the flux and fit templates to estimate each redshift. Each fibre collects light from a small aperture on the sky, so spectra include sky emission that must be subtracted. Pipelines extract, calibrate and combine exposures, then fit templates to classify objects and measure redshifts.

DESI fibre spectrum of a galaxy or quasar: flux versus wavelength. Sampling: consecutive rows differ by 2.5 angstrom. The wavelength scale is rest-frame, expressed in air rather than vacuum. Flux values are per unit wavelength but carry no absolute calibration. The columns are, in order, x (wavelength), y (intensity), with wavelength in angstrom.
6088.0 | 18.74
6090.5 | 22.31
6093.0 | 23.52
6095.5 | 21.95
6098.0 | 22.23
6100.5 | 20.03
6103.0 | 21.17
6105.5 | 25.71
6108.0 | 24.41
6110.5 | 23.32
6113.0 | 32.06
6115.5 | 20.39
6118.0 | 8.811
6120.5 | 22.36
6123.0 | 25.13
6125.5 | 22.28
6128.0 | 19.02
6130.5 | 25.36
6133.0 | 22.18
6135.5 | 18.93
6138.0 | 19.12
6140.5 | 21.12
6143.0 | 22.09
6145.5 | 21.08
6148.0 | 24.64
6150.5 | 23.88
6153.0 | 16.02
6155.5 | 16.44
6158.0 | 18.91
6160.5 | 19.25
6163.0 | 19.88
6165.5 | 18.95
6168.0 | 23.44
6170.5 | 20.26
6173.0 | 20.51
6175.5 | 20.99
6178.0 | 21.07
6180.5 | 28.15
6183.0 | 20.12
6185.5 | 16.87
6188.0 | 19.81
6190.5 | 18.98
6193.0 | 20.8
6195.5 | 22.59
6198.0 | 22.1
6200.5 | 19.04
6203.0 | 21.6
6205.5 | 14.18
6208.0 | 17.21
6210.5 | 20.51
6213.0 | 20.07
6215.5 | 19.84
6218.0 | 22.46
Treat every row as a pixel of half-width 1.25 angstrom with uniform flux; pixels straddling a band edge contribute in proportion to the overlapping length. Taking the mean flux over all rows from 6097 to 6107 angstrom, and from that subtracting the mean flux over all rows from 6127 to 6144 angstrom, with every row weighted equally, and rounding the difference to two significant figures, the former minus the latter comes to 1.2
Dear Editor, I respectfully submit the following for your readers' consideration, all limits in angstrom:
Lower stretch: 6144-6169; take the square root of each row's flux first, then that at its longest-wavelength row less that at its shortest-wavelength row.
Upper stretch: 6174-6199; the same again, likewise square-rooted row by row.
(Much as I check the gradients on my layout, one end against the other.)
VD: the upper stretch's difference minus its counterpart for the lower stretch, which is -0.13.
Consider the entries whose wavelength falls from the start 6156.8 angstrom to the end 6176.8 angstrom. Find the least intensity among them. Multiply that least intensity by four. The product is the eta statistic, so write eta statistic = 76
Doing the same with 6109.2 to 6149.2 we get 35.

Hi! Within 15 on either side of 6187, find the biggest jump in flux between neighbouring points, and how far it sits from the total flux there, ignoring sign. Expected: 243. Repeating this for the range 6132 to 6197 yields 528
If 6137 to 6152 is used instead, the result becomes 128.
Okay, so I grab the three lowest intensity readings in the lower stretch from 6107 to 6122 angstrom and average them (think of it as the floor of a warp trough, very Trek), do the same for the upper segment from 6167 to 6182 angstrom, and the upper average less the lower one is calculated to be 3.4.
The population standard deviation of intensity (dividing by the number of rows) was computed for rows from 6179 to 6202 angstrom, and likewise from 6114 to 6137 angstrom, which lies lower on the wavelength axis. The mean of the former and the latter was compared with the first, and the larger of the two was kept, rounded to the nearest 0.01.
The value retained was 3.84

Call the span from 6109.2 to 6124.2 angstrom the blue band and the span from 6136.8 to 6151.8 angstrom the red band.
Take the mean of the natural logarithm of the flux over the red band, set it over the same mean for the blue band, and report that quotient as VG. 1.02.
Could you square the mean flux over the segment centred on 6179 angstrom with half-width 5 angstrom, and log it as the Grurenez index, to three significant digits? 510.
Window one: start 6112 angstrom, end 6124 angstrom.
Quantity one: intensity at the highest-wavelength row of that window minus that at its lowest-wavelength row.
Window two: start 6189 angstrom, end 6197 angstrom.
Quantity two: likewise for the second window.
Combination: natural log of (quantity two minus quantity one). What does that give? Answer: 2.4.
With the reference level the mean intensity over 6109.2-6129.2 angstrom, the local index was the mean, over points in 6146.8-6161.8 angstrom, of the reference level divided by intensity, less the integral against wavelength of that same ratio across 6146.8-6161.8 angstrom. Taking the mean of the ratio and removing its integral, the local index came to -15.7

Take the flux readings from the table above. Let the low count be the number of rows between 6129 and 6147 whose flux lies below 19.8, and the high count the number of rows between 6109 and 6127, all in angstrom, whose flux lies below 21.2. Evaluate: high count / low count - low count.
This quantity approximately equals -1.0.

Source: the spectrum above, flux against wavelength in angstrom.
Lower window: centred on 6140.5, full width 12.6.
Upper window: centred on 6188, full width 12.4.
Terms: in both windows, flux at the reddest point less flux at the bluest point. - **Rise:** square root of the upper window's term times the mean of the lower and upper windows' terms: 1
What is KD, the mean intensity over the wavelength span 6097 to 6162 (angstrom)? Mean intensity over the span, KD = 21.4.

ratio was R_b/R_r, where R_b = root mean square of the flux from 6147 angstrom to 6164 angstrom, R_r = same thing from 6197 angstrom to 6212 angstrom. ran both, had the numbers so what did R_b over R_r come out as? 1.04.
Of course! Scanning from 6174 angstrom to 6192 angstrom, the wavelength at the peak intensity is 6180.5 angstrom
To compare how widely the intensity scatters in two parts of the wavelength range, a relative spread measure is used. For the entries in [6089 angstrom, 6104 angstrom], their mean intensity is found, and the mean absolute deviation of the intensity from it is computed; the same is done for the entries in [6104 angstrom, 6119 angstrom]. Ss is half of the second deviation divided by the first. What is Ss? 3.09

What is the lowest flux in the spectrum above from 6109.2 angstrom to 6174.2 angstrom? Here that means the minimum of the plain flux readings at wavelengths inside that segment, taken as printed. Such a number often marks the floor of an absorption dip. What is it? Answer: 8.811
